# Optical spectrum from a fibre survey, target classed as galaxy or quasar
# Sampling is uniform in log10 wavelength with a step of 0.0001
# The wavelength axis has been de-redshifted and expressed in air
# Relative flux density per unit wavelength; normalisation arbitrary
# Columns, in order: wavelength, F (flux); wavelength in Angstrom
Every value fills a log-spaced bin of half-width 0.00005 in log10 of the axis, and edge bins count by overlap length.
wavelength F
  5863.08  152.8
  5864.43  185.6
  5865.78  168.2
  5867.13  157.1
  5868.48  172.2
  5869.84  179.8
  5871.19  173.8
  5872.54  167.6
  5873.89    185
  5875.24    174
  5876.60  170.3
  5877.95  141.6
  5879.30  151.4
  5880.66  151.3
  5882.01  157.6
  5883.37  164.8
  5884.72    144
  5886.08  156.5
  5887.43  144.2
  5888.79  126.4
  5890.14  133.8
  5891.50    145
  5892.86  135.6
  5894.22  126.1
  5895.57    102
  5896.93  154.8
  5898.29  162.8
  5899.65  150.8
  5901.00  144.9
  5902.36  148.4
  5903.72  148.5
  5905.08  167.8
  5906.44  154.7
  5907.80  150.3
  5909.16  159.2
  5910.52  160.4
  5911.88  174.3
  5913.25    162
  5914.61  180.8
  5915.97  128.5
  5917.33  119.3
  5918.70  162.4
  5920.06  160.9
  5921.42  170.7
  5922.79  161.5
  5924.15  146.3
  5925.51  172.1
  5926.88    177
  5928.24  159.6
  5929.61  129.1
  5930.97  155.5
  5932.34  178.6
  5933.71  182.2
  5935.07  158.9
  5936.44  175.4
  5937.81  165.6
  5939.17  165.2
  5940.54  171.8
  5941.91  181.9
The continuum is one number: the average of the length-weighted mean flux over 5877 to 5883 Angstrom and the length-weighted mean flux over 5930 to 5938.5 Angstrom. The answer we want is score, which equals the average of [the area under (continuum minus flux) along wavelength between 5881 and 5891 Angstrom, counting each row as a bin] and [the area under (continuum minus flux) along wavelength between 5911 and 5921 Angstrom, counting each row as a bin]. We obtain 87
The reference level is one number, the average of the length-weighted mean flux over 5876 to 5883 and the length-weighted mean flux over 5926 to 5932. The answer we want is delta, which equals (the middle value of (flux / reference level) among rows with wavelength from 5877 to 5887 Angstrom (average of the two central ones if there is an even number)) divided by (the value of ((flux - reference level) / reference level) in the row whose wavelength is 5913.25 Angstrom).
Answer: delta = 25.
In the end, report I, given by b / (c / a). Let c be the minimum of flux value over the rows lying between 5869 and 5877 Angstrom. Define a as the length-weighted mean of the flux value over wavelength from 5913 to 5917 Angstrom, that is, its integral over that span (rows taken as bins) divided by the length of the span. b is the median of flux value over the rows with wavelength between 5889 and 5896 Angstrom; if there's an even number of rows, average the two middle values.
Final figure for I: 123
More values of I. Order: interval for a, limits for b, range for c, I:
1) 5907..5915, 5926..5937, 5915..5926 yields 230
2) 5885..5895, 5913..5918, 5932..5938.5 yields 126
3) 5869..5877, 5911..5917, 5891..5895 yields 233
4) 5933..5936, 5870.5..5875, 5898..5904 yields 205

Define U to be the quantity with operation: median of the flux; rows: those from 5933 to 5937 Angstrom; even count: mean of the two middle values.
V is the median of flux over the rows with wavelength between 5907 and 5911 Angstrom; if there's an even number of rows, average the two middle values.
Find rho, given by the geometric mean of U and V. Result 167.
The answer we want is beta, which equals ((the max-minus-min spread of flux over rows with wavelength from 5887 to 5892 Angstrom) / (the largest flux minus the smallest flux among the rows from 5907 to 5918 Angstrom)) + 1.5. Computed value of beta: 1.80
